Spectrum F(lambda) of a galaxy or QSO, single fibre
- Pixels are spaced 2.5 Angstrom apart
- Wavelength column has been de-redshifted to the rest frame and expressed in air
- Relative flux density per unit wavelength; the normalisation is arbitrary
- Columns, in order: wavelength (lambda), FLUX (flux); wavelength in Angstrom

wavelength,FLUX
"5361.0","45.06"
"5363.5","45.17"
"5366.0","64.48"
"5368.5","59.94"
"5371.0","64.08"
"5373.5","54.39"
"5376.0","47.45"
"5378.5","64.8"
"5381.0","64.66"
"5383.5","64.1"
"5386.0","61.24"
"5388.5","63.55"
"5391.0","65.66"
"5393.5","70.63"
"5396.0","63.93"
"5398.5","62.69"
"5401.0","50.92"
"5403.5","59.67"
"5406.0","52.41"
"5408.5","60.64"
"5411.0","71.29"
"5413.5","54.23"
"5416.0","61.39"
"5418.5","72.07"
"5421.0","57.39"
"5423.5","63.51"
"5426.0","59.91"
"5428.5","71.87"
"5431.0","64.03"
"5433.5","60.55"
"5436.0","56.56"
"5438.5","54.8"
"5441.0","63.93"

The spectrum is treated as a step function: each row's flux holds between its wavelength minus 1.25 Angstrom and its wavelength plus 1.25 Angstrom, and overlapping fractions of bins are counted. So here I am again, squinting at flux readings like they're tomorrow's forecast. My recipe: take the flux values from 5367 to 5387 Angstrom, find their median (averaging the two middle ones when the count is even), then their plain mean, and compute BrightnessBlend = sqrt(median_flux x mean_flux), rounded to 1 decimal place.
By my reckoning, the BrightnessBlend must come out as 61.4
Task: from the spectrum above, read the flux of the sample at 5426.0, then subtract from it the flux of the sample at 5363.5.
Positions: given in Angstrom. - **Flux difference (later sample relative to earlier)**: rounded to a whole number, 15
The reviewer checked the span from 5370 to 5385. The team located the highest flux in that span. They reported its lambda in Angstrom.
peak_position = 5378.5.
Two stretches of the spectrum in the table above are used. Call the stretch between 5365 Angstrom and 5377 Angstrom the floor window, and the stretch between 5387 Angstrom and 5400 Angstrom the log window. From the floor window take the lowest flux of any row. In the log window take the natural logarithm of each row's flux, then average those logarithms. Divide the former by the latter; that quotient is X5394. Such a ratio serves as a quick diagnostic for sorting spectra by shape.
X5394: 11.4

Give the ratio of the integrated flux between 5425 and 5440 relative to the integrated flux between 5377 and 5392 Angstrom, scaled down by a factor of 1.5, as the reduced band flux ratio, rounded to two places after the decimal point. 0.64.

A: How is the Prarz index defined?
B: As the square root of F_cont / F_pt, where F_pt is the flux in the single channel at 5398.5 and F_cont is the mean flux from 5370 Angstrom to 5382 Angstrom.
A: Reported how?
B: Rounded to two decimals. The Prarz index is 0.97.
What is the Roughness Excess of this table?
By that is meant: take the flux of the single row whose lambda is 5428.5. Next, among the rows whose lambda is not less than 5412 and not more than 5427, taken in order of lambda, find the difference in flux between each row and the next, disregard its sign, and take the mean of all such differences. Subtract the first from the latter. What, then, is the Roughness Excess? -63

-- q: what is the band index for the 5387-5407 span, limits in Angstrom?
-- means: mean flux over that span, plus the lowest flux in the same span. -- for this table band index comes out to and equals 112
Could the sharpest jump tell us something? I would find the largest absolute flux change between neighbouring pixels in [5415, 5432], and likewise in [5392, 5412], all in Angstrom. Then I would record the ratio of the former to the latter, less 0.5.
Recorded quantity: 0.75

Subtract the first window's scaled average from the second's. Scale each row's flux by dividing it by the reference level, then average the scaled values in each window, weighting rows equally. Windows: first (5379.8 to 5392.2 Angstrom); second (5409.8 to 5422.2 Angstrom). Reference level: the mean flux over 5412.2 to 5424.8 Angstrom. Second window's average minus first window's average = -0.01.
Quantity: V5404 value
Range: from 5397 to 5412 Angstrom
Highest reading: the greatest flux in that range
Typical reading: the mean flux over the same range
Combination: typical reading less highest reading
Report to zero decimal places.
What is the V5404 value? -12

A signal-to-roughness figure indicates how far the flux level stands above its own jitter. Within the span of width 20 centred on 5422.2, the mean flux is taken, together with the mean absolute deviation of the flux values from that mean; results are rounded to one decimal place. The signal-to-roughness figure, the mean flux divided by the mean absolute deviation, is 13.1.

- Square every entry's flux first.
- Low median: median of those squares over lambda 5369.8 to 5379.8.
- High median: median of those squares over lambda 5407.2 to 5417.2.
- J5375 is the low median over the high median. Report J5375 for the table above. 0.95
